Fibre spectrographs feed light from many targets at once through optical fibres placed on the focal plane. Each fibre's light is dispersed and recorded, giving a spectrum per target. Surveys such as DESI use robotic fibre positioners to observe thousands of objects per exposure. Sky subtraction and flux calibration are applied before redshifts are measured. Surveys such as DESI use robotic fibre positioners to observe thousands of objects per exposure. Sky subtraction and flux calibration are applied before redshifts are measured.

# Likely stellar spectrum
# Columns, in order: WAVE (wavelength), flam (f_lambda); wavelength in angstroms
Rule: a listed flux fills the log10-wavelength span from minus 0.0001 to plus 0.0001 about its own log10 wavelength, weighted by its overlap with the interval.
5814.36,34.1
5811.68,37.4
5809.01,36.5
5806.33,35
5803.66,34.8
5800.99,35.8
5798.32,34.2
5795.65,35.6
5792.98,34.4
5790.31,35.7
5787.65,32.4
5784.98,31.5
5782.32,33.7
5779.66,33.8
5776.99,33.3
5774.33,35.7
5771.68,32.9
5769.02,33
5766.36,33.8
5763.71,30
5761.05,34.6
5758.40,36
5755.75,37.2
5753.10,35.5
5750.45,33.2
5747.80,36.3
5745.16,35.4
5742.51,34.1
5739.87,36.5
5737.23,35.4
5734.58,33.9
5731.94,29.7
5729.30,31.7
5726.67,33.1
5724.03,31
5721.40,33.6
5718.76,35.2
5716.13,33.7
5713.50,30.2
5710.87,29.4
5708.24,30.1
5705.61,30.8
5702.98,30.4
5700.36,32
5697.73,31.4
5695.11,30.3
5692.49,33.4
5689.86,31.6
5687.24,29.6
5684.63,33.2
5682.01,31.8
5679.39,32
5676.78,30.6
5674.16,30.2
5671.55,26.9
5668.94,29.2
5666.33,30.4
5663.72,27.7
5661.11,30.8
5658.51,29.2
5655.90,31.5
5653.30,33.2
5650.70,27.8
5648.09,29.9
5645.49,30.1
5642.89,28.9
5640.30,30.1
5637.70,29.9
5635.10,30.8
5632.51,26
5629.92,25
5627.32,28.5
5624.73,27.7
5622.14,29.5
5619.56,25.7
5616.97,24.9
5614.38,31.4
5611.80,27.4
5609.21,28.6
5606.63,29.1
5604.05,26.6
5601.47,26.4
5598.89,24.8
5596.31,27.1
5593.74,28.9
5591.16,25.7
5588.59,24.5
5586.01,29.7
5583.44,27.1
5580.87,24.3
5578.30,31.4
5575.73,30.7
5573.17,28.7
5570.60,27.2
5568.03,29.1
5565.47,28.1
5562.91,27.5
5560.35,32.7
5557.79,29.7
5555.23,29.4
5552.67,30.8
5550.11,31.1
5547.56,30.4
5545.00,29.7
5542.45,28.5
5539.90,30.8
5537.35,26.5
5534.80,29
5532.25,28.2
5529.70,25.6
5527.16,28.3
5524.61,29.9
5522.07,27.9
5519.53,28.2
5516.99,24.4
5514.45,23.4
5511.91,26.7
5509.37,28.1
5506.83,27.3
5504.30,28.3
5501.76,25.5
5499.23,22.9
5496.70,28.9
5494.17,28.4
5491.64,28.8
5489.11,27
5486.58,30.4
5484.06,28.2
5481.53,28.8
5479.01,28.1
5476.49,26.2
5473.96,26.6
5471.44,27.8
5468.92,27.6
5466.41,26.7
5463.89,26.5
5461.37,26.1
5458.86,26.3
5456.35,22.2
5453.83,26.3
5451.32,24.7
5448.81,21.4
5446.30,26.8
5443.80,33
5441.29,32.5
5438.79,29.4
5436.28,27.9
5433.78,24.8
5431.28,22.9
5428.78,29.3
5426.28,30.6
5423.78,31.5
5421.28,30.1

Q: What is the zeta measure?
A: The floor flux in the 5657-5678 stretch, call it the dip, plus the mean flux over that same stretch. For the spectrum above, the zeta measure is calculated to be 56.3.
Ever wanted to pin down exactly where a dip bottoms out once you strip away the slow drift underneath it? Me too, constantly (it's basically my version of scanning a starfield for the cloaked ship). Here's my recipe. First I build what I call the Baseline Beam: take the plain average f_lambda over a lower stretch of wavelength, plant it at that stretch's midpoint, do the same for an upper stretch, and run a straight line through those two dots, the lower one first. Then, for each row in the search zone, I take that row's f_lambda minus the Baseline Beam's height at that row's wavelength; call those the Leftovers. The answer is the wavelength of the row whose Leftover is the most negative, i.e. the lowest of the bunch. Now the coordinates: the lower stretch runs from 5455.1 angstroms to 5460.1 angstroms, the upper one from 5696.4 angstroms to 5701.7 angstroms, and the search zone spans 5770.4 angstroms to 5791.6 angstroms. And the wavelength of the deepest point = 5784.98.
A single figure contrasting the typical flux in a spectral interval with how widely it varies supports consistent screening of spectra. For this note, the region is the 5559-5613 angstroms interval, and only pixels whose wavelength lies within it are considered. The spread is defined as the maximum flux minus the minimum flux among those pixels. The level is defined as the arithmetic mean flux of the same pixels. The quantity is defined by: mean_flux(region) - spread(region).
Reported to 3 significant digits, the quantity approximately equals 19.5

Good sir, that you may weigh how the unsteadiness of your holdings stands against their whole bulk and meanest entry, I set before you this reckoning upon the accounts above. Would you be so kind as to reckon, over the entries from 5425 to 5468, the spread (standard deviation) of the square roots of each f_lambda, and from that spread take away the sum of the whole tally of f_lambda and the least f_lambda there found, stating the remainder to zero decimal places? -478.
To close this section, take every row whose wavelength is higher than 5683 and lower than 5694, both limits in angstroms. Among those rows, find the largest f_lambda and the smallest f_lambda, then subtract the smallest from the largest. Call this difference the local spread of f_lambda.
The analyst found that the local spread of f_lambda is 3.8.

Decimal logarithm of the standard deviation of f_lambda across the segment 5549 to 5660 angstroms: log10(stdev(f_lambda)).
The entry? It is 0.35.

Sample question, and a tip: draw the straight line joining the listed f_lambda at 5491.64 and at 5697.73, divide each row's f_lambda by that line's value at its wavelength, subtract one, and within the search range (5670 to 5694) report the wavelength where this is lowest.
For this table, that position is 5671.55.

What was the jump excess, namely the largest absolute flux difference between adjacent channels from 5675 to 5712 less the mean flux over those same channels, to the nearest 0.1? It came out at -27.6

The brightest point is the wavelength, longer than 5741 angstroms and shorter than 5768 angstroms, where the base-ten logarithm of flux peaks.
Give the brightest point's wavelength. 5755.75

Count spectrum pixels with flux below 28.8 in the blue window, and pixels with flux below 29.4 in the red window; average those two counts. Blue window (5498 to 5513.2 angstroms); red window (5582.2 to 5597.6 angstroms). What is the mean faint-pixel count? 5.5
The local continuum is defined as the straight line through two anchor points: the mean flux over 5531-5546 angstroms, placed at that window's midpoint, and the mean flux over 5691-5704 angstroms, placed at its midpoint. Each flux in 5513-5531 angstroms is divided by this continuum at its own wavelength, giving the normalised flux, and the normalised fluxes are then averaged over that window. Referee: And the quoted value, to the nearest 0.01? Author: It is 0.94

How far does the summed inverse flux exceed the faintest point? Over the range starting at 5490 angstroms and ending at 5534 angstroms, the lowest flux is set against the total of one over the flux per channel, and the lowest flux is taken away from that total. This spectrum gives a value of -22.3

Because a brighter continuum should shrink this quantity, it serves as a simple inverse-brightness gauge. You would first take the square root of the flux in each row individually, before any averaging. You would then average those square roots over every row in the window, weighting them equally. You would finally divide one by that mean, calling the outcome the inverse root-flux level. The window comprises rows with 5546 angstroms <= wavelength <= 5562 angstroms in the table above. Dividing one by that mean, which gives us 0.181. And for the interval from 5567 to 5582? 0.187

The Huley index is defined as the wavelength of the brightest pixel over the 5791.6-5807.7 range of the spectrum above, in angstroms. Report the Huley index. 5800.99 angstroms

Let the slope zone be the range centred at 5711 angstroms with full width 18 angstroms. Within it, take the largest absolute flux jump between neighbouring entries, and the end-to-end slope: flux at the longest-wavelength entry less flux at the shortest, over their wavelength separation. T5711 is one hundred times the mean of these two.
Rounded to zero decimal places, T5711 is 190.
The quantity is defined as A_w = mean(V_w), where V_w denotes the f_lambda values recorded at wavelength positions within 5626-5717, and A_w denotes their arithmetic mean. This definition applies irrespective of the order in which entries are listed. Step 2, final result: 30.2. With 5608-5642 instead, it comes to 28.1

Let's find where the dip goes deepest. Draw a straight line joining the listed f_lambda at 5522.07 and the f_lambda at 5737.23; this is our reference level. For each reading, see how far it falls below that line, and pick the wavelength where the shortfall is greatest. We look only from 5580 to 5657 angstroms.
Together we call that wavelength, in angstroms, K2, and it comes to 5629.92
